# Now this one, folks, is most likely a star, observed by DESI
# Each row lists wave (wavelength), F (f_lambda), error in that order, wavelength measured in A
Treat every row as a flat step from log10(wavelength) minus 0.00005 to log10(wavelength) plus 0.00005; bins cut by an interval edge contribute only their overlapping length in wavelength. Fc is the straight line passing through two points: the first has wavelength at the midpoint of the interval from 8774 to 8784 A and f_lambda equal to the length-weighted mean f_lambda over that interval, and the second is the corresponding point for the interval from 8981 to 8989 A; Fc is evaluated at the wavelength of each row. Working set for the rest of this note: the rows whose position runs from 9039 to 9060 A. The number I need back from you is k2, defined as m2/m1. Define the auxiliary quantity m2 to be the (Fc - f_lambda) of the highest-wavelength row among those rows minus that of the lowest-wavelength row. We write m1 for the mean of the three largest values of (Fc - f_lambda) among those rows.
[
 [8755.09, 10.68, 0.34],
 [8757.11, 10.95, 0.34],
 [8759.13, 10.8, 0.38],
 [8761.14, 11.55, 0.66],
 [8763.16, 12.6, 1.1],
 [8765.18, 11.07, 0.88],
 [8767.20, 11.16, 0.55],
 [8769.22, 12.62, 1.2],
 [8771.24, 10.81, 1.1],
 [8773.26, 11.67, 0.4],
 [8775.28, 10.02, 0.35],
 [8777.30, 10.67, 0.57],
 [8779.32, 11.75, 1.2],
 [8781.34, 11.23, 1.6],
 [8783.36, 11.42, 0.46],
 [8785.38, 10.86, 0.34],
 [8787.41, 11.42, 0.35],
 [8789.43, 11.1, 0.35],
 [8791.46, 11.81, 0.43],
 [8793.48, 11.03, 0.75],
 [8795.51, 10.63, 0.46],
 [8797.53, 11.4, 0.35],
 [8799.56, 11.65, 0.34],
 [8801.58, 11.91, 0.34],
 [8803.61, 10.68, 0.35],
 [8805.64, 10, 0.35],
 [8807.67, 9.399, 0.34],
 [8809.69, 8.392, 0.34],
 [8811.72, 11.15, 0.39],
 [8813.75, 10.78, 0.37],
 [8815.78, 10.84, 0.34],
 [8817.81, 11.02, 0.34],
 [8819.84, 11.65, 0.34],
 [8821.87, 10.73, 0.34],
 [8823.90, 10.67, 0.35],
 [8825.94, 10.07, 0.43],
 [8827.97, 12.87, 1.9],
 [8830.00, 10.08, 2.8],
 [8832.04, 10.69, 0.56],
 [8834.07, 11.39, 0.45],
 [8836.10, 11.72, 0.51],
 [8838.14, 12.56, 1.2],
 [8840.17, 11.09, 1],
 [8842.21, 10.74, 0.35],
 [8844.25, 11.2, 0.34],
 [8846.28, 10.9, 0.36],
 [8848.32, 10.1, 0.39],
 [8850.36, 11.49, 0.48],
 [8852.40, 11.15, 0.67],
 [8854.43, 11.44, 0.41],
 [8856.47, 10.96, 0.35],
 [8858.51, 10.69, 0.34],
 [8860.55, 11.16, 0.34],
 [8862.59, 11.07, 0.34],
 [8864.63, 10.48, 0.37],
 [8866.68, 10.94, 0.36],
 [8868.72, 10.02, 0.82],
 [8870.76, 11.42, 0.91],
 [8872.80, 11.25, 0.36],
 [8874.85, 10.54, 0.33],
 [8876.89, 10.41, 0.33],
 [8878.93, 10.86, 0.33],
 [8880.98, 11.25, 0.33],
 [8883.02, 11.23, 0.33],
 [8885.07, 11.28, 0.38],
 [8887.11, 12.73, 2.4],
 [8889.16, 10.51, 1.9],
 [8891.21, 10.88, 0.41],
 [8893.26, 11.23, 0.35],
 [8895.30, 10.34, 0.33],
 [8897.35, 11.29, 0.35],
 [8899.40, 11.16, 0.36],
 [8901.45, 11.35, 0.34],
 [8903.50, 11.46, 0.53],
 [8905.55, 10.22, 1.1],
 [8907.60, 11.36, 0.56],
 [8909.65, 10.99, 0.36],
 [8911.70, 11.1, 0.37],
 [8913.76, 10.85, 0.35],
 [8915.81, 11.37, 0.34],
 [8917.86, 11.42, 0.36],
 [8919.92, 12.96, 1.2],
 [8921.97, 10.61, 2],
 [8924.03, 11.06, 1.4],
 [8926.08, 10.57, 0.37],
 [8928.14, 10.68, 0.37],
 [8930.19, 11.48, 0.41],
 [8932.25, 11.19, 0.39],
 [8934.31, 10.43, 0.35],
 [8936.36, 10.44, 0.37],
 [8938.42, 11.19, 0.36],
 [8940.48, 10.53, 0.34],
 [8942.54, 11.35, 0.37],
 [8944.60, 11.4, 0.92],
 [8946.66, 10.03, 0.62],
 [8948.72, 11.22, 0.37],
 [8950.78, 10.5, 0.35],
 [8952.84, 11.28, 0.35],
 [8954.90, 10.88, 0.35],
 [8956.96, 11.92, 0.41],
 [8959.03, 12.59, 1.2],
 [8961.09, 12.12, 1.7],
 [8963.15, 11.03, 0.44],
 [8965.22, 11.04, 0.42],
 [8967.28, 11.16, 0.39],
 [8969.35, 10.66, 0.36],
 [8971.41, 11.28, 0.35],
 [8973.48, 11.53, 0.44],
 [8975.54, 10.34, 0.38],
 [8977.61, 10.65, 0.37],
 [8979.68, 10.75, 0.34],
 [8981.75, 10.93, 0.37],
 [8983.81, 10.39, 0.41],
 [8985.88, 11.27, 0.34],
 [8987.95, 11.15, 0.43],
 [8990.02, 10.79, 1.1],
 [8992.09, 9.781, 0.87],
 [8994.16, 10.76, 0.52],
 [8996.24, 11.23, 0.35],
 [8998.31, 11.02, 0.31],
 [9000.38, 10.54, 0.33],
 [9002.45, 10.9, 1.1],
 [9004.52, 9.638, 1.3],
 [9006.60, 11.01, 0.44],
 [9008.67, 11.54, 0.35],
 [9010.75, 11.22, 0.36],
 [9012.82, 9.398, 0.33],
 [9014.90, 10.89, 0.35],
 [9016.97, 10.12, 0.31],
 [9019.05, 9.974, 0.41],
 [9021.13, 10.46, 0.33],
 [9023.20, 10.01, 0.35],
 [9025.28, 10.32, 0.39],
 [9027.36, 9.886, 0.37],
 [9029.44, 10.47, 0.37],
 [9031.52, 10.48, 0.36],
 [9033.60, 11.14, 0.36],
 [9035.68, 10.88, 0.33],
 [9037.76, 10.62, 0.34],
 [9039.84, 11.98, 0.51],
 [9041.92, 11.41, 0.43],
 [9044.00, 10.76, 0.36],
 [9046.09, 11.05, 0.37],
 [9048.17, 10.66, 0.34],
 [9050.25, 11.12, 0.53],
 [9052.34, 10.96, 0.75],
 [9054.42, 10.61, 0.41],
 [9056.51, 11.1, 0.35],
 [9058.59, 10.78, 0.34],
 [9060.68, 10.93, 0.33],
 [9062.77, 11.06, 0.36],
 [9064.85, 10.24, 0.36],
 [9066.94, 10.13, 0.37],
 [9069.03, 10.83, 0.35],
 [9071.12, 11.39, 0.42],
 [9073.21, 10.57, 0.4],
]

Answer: 5.0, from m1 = 0.24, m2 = 1.2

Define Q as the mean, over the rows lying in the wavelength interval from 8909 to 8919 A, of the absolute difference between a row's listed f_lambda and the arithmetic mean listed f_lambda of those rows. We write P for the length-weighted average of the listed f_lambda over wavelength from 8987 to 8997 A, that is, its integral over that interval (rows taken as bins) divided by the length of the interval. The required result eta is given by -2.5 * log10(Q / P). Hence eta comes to 4.3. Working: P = 10.7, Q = 0.20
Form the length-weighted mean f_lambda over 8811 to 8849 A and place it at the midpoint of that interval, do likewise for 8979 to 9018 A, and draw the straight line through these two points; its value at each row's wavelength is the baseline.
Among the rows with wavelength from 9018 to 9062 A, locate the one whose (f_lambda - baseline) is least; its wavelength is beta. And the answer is 9027.36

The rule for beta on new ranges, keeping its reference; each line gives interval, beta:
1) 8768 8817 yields 8809.69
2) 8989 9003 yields 8992.09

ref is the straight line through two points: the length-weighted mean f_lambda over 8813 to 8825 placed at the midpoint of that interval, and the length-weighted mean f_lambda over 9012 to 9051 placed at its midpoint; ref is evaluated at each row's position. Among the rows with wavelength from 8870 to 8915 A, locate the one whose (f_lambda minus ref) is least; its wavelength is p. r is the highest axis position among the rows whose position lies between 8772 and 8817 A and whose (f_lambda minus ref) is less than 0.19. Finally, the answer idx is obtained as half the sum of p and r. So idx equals 8860.7 A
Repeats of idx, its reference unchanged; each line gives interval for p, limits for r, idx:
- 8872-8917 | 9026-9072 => 8986.2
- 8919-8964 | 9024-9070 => 9006.8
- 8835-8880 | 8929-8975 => 8919.0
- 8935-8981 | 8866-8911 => 8928.2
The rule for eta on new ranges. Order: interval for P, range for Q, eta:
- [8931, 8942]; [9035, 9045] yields 3.4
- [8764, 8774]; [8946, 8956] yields 3.6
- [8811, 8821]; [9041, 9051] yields 4.2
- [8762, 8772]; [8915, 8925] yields 3.2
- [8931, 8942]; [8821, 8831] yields 2.8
